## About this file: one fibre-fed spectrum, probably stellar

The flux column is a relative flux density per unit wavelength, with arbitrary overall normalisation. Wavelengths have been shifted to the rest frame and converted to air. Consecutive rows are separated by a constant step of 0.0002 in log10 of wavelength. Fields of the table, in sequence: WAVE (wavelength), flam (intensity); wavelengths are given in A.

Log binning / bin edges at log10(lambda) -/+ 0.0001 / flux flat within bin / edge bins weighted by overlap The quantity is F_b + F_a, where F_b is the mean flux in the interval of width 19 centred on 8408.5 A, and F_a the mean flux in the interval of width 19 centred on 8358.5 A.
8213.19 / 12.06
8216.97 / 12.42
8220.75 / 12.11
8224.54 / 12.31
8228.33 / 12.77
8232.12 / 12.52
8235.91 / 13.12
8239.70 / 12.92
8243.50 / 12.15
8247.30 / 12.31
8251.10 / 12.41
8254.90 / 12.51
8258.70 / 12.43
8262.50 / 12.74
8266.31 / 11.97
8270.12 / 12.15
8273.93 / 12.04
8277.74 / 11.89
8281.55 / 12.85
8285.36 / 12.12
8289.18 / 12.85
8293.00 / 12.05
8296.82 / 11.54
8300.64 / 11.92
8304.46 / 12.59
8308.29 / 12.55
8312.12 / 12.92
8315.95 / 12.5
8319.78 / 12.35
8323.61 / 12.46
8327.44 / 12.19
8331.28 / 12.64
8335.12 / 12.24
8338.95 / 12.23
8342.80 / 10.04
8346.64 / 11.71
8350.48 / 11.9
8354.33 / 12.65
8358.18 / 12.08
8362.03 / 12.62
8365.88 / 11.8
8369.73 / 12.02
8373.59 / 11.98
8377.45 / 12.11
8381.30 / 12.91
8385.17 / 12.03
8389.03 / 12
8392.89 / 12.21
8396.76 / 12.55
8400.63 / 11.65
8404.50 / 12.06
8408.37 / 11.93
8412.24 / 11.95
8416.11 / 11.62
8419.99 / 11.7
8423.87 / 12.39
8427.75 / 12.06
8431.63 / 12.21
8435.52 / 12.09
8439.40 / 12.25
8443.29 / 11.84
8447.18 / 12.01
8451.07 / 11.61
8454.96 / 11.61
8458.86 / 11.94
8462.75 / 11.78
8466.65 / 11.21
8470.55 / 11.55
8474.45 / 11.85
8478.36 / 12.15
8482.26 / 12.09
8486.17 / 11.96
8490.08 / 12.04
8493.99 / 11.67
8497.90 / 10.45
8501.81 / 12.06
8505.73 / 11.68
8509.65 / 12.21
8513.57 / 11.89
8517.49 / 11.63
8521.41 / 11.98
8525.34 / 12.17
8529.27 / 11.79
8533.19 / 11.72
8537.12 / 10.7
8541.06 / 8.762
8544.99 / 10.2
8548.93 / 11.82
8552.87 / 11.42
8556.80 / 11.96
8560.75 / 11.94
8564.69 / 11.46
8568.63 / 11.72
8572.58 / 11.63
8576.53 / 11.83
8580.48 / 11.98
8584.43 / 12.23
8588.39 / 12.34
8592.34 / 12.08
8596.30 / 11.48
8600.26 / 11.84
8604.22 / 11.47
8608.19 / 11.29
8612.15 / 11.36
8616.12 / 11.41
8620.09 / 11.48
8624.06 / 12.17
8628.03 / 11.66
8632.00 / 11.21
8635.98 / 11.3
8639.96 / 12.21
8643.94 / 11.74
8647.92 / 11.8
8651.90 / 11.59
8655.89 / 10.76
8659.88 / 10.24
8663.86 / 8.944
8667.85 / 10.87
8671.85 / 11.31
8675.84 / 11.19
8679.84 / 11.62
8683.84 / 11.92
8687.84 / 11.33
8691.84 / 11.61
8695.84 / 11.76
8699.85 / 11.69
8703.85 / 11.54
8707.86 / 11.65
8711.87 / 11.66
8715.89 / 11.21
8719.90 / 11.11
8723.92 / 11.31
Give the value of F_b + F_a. 24.1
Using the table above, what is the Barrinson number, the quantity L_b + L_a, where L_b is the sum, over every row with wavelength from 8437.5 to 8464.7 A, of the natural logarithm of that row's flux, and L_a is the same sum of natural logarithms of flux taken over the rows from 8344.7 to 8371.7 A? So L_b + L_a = 34.8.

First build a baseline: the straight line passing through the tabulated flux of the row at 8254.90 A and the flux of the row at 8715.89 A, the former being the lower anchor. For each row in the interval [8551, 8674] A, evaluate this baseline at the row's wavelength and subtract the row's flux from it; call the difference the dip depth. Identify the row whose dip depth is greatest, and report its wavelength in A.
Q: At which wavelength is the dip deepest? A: 8663.86 A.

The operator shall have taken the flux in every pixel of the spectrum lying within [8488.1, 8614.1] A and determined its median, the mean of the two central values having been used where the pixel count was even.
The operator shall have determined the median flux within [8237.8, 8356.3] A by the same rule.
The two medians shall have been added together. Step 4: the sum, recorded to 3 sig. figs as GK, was 24.1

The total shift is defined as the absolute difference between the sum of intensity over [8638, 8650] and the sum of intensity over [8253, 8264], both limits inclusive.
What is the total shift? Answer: 1.9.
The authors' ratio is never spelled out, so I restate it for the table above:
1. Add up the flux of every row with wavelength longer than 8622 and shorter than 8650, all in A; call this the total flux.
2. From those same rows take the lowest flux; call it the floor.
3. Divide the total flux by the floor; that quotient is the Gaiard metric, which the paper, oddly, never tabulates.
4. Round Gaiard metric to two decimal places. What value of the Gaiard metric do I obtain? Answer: 7.32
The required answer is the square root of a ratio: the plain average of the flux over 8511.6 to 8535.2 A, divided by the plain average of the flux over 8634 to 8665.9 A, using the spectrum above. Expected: 1.04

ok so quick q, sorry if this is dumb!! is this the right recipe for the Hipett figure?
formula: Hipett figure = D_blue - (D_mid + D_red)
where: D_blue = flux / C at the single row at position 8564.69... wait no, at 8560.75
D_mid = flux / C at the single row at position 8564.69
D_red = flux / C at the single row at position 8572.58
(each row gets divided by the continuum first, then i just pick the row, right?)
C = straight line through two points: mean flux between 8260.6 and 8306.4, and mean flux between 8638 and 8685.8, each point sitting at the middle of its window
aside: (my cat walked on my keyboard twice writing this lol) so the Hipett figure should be -0.98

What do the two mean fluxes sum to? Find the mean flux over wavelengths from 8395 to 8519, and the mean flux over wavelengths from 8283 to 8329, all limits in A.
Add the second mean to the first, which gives 24.2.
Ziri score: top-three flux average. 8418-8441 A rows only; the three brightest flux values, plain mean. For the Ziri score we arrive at 12.3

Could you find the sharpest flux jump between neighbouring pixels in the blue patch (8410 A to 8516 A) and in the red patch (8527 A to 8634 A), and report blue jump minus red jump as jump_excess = -0.33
